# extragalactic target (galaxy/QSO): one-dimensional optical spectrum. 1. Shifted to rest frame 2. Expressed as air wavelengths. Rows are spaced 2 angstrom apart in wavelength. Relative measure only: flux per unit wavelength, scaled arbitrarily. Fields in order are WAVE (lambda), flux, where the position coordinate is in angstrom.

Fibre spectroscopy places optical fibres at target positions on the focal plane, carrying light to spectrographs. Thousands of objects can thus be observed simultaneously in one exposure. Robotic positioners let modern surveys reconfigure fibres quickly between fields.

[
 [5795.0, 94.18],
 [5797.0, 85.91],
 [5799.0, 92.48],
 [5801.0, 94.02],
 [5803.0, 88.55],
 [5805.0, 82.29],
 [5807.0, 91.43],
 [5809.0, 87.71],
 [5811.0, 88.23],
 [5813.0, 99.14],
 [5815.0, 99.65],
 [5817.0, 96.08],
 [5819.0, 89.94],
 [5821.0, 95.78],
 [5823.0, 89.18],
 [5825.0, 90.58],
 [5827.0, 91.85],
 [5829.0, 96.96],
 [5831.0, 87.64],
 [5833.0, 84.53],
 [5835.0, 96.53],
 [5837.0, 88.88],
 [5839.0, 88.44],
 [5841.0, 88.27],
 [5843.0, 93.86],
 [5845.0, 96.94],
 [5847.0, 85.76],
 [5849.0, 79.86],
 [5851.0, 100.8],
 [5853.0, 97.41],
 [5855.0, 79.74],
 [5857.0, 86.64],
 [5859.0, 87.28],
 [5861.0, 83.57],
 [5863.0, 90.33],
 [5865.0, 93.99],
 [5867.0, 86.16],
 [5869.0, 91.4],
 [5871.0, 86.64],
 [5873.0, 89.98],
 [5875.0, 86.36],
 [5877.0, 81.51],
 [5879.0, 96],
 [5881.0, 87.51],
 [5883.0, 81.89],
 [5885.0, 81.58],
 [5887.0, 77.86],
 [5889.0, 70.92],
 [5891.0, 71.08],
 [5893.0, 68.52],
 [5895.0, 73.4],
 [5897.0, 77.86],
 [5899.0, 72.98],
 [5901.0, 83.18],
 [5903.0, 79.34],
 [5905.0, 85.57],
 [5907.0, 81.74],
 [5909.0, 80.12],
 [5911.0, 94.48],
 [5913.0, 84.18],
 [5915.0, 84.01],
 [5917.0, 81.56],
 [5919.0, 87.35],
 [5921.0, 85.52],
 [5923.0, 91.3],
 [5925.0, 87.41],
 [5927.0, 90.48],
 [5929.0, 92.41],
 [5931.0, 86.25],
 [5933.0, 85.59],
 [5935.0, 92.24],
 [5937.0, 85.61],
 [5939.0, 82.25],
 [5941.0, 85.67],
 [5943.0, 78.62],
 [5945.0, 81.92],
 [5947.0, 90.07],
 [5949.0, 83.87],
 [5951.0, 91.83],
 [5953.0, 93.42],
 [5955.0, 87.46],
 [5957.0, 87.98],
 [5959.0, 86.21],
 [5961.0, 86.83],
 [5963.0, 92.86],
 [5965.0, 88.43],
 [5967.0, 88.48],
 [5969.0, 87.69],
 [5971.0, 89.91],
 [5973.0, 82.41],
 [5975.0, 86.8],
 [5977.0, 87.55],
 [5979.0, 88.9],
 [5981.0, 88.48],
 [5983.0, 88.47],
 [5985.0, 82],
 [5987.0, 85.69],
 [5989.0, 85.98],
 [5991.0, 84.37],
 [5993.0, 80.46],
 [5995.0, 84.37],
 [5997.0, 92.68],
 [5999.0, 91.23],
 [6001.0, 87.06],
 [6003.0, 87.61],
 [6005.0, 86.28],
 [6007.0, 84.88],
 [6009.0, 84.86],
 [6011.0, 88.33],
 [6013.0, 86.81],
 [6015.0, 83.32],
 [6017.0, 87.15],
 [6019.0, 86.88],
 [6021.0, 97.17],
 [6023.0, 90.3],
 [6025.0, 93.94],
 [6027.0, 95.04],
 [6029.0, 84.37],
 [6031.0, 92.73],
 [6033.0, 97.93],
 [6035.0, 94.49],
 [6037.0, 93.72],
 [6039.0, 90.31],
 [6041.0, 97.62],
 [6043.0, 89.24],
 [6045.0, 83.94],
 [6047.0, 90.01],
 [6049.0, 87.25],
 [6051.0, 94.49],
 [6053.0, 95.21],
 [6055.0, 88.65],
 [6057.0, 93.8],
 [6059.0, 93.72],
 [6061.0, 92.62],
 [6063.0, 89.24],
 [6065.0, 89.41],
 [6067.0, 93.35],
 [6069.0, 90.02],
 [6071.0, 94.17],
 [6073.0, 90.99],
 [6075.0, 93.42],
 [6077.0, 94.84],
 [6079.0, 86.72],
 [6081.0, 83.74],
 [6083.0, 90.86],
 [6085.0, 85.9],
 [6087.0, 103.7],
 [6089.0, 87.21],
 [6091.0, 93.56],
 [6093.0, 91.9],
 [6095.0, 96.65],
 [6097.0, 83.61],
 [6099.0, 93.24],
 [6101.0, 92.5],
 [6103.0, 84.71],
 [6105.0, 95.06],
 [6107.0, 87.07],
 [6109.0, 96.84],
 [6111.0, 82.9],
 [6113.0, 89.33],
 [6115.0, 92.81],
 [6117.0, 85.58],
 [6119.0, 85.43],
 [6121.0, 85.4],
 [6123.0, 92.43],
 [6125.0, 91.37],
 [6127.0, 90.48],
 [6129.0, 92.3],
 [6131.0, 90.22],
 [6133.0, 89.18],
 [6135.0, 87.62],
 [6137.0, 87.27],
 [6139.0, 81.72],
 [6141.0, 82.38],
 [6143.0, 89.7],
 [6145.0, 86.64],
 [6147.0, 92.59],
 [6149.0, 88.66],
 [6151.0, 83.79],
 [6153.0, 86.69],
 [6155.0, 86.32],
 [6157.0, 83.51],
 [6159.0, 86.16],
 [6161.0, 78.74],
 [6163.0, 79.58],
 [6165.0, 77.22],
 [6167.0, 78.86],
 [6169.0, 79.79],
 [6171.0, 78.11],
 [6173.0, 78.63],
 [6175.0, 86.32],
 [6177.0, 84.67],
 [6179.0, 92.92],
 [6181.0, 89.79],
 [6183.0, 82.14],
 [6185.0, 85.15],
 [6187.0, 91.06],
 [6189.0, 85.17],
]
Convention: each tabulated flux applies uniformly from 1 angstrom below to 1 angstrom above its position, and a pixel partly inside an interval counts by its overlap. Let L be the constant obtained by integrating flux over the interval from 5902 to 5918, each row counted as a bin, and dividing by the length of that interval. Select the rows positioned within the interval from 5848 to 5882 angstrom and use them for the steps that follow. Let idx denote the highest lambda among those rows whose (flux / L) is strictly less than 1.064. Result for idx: 5881.0 angstrom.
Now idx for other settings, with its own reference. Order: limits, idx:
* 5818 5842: 5841.0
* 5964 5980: 5979.0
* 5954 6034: 6029.0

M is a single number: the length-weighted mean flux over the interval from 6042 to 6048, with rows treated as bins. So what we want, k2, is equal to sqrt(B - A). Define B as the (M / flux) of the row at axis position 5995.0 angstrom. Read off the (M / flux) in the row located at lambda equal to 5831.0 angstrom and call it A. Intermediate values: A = 1.00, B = 1.04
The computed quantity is 0.197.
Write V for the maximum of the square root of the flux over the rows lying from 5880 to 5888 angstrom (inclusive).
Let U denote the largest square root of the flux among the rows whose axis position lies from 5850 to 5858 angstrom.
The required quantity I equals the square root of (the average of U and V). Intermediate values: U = 10.0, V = 9.4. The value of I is 3.11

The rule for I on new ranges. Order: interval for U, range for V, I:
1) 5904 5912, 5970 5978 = 3.10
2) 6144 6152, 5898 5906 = 3.07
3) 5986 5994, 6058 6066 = 3.08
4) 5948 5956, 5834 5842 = 3.12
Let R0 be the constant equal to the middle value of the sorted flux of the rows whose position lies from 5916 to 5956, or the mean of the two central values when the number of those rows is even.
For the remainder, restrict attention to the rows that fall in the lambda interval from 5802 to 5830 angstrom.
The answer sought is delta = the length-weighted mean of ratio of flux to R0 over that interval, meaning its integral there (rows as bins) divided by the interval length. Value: 1.06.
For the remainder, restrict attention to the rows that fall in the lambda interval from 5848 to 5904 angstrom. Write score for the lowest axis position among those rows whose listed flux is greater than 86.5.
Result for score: 5851.0 angstrom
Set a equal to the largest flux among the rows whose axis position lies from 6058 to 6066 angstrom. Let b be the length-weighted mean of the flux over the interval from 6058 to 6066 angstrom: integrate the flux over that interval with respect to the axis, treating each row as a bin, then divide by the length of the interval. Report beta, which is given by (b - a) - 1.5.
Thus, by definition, -4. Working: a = 93.72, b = 91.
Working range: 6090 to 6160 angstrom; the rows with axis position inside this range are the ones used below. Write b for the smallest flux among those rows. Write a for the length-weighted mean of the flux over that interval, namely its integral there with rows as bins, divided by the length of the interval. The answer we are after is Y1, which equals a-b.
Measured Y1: 7.0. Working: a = 88.7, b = 81.72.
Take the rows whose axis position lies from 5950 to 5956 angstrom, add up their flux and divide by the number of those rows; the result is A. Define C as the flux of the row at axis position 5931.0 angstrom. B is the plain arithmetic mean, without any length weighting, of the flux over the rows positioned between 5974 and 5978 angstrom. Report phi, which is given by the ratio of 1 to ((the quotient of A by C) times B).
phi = 0.0109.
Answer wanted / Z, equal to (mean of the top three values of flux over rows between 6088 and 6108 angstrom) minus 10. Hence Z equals 85.1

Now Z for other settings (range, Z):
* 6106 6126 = 84.0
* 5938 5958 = 81.8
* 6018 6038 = 86.7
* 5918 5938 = 82.0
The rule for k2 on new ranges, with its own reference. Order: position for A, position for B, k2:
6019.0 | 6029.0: 0.173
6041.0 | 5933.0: 0.355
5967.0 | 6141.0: 0.271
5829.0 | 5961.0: 0.325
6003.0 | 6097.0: 0.219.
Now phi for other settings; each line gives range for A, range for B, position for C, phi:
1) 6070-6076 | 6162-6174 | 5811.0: 0.0121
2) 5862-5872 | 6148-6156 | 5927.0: 0.0117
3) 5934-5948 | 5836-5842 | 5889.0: 0.0094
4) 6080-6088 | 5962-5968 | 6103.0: 0.0103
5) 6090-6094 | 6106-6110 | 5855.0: 0.0094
